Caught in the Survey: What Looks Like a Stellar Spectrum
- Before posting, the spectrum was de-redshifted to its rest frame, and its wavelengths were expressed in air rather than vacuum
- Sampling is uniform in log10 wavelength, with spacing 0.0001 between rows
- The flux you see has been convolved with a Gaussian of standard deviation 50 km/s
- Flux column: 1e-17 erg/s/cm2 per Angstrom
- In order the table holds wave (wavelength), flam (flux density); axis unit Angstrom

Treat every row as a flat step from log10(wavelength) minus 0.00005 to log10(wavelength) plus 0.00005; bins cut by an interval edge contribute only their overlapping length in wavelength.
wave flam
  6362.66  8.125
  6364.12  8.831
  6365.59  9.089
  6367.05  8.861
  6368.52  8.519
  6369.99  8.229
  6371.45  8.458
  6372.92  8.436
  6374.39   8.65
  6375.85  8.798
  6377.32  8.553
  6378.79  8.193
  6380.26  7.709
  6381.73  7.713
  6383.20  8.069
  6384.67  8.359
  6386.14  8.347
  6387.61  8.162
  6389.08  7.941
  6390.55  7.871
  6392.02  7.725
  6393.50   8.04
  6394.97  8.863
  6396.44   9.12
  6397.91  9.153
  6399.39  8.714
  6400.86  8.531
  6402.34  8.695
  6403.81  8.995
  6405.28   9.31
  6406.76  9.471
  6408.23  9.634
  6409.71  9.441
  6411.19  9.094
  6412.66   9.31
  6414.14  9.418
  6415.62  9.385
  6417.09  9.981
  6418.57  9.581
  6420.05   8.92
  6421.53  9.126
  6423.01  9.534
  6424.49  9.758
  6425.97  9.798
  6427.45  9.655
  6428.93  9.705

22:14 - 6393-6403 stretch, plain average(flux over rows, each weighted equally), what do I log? 8.7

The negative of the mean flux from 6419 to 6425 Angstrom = -9.3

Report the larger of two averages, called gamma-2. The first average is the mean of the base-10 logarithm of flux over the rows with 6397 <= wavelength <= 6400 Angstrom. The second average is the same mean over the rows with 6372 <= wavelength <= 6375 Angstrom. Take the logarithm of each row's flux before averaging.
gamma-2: 0.951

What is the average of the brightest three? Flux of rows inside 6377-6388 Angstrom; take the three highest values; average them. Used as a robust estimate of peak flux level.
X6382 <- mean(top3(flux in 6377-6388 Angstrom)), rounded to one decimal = 8.4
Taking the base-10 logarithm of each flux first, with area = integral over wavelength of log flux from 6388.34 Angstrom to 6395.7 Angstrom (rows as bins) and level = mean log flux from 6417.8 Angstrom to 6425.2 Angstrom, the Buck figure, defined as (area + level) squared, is 58.5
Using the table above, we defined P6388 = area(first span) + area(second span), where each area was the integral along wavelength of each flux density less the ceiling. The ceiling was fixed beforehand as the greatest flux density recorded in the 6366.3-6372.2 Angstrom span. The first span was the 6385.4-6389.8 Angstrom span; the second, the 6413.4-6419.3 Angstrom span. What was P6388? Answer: 1.2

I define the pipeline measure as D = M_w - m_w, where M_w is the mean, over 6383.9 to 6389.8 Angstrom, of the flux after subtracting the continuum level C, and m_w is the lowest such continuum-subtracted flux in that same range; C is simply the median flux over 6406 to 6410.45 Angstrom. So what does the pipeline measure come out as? 0.26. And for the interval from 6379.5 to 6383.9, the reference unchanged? 0.12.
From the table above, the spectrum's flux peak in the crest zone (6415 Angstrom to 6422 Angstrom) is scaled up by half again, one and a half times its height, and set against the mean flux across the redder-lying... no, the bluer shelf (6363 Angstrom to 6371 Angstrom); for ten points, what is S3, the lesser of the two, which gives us 8.7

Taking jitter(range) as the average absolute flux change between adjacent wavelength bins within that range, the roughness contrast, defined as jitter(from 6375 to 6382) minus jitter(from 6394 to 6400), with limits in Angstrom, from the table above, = 0.030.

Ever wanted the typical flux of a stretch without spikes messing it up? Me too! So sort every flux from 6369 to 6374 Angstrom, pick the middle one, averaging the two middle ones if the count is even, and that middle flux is 8.4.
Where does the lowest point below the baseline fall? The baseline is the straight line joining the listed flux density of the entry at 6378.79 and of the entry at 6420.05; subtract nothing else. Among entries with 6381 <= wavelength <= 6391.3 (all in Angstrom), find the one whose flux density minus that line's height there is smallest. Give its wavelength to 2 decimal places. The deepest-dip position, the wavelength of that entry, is 6381.73 Angstrom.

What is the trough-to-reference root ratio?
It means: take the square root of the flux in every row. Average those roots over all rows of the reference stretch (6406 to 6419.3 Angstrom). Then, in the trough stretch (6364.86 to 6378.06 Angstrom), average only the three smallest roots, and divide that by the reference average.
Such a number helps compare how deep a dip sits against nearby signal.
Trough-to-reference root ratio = 0.940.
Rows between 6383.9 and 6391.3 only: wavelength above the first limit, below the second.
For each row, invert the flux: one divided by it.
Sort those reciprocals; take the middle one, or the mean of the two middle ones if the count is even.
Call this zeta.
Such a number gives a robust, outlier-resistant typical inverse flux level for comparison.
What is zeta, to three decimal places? 0.123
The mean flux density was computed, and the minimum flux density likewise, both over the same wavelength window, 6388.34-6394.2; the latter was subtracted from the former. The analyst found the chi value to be 0.2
